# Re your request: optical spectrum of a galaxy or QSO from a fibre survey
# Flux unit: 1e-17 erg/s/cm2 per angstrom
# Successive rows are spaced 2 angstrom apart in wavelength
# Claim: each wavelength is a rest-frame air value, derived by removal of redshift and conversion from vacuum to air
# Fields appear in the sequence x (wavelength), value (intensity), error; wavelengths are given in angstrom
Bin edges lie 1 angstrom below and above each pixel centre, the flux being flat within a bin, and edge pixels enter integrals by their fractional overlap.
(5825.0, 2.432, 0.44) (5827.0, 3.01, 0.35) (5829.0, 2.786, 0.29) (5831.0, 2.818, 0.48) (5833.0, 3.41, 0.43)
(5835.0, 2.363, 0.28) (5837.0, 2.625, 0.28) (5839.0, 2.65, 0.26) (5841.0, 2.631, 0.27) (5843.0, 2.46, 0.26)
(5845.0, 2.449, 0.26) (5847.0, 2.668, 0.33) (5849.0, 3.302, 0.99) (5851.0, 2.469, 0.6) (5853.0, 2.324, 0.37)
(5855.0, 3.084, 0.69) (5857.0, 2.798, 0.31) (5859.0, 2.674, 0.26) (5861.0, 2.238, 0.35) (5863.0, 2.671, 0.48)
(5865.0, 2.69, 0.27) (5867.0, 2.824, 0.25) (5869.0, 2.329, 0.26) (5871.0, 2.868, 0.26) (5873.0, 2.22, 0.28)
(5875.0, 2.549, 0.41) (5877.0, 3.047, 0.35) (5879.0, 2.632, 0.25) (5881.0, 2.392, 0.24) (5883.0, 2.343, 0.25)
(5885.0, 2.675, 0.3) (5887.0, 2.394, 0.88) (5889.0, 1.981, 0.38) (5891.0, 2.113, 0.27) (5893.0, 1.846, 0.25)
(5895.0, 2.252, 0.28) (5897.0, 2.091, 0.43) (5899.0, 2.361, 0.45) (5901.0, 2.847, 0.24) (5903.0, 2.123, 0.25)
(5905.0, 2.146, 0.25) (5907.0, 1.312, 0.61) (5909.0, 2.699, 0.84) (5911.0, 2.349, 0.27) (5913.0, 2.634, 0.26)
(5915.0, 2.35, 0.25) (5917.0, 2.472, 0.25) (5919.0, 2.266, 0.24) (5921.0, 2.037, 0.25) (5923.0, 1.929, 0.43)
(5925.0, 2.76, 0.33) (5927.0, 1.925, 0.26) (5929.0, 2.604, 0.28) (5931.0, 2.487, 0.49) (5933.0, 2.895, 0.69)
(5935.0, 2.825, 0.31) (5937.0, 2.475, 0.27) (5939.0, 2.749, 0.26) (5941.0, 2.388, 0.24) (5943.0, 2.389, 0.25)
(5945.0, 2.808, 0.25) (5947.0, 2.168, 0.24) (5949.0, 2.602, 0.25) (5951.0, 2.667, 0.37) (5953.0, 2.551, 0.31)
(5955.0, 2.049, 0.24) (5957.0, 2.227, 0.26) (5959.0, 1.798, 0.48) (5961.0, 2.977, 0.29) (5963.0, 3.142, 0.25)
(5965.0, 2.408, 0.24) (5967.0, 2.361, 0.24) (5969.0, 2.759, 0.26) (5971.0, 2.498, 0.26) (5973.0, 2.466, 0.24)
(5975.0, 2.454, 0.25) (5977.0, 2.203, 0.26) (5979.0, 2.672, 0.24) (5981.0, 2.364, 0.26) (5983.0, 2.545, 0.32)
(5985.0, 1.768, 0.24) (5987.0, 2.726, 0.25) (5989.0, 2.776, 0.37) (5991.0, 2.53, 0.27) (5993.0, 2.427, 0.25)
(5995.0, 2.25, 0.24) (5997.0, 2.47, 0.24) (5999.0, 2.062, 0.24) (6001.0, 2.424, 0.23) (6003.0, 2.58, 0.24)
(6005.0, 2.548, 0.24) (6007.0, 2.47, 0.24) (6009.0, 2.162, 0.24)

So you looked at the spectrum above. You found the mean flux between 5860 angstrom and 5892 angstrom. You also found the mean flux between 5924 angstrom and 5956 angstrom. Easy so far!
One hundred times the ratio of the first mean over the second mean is 99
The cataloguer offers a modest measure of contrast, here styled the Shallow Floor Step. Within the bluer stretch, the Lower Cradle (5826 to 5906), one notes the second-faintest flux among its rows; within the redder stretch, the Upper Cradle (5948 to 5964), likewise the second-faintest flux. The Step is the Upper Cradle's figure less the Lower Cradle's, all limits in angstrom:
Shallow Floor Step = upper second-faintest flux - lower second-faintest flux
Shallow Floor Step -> 0.1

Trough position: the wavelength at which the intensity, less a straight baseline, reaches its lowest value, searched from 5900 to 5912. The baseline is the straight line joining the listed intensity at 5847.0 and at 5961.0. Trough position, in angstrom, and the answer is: 5907.0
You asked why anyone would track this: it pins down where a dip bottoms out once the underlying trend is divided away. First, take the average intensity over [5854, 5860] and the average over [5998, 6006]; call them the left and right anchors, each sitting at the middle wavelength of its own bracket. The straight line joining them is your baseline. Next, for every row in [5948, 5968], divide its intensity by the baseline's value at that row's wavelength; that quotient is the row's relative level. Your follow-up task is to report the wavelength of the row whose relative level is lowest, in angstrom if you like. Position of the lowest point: 5959.0 angstrom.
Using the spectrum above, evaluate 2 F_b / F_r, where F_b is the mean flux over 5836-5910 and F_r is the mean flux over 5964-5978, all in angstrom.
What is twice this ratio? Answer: 2.02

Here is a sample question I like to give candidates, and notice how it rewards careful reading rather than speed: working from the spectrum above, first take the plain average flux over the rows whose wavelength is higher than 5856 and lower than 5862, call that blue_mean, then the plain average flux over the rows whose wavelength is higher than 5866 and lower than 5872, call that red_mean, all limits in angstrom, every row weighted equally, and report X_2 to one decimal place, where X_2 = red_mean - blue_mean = 0.1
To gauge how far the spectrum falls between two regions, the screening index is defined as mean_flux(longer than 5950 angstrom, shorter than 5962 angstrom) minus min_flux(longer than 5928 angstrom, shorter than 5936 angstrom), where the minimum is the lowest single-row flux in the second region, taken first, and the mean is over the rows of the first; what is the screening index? -0.11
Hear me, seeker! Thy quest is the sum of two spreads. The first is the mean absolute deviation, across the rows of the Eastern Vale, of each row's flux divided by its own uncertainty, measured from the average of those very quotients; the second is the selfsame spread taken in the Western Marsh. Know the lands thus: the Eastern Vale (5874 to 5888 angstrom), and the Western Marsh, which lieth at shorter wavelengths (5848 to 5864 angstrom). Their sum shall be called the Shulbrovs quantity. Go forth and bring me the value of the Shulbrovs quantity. 3.9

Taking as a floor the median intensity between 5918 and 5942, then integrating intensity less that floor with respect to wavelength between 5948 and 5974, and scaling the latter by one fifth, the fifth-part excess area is 0.101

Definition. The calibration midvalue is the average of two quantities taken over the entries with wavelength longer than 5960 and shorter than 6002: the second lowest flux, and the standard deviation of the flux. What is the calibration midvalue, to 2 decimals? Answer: 1.18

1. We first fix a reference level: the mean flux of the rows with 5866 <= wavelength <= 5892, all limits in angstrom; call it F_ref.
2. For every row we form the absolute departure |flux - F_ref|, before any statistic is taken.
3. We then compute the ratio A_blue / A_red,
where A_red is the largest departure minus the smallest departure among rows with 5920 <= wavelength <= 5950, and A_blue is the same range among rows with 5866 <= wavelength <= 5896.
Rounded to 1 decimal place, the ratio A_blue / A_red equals 1.0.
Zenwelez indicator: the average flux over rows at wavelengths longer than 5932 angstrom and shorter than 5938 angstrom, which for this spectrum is 2.73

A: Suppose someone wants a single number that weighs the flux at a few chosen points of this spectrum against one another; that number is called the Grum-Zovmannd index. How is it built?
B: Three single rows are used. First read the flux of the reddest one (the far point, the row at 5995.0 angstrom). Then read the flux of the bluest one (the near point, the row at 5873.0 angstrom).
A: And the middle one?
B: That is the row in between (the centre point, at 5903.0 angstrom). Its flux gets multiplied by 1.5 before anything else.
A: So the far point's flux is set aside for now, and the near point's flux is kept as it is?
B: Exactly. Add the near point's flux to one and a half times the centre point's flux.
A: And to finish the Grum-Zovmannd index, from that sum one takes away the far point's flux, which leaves 3.2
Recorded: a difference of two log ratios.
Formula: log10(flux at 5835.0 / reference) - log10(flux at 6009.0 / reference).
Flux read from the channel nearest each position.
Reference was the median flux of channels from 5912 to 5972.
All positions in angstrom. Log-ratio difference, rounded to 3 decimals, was 0.039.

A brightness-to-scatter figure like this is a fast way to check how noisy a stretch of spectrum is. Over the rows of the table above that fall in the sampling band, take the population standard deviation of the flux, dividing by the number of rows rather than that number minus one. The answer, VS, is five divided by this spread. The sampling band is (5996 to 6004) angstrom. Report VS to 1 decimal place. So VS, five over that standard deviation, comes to 25.7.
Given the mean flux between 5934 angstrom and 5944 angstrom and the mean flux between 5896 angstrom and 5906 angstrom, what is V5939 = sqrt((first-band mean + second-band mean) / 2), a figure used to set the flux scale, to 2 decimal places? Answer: 1.56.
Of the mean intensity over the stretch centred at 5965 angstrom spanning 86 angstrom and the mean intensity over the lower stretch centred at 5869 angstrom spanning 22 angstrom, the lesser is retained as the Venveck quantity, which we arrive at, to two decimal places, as 2.47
